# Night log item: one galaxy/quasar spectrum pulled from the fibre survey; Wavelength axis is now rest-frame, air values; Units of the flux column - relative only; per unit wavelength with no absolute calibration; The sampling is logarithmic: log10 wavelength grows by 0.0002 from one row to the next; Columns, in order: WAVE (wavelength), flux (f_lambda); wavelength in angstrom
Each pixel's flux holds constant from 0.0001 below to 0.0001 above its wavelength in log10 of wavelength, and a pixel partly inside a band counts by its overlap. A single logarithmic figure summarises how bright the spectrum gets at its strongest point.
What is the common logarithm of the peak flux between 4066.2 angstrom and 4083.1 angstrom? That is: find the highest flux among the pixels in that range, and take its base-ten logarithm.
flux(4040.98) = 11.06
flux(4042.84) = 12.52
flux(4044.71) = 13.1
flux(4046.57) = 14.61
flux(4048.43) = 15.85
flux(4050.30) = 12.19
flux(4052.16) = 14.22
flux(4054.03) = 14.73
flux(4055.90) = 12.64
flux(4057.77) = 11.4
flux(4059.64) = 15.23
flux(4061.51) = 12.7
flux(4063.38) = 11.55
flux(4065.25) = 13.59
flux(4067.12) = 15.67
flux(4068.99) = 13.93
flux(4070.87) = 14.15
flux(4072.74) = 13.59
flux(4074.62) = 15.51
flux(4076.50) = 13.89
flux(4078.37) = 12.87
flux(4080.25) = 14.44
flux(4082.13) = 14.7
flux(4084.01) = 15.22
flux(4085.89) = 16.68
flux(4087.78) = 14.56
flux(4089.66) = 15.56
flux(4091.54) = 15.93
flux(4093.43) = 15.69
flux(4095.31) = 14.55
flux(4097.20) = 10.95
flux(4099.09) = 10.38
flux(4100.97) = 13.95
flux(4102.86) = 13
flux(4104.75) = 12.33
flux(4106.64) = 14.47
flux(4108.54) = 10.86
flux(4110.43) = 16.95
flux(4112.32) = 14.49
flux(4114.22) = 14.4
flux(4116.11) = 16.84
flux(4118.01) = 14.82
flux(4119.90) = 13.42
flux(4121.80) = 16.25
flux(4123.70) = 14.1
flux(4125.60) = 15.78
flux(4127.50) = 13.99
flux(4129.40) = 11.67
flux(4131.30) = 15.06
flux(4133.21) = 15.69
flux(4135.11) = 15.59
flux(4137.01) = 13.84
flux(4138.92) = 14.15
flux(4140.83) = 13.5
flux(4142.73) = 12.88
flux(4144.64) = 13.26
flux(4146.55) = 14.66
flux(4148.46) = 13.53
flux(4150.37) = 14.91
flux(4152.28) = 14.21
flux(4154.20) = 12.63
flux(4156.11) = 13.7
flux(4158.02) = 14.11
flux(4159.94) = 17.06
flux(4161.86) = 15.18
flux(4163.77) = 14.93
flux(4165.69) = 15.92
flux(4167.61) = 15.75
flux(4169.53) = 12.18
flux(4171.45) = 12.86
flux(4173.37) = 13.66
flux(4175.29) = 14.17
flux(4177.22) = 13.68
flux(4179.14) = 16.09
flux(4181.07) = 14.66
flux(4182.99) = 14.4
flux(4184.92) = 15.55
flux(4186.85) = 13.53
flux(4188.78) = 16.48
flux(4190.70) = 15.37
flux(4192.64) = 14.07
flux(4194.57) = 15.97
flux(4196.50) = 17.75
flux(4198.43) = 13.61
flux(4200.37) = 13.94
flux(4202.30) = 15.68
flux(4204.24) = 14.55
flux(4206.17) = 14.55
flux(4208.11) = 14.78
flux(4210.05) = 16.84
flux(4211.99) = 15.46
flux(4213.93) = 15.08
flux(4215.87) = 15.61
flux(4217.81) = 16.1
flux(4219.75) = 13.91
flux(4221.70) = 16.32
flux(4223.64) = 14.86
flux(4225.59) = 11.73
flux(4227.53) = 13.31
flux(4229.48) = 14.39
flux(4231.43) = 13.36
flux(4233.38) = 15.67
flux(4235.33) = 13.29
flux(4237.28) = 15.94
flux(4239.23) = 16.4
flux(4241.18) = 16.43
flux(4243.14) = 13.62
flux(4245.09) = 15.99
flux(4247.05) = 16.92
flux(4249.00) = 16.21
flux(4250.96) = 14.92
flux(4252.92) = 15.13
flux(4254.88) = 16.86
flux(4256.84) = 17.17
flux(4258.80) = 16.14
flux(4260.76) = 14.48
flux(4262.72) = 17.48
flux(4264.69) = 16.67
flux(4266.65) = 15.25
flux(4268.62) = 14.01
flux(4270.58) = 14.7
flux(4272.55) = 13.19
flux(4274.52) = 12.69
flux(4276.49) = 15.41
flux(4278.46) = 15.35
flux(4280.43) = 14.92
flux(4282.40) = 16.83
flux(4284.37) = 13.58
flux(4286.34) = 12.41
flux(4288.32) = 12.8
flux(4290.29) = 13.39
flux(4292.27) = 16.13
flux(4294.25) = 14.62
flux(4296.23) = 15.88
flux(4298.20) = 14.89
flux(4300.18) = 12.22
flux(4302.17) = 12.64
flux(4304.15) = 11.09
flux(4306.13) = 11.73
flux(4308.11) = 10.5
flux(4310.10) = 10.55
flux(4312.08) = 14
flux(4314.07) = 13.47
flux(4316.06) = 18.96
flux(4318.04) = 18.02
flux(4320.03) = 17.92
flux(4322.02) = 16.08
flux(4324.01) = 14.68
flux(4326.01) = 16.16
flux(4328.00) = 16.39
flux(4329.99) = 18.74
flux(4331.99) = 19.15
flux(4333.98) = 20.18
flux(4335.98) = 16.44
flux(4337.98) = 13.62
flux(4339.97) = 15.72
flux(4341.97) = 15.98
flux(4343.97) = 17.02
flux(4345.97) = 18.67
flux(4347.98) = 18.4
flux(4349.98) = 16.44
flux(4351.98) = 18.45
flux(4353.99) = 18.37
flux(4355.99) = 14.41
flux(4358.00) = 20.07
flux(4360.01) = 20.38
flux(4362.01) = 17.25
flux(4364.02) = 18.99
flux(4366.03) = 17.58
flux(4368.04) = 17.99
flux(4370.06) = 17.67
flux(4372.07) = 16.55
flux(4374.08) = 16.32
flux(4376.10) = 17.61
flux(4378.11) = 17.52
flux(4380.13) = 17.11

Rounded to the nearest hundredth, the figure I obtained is 1.20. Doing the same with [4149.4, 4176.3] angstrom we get 1.23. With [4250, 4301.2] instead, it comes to 1.24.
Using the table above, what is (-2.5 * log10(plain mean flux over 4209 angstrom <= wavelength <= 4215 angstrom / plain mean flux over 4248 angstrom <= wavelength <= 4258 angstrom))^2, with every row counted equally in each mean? 0.00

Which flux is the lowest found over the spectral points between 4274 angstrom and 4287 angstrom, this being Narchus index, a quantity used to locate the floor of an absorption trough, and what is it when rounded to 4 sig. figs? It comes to 12.41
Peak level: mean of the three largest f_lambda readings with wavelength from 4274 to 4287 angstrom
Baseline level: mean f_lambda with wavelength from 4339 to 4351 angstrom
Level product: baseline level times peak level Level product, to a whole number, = 270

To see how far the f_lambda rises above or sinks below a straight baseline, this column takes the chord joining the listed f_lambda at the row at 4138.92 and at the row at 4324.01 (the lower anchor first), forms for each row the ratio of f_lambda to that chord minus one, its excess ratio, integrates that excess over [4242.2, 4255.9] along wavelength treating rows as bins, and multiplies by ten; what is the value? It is 11.4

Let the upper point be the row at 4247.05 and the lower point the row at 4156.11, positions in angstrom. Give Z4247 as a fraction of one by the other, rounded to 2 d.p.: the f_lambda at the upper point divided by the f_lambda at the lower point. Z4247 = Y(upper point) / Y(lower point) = 1.24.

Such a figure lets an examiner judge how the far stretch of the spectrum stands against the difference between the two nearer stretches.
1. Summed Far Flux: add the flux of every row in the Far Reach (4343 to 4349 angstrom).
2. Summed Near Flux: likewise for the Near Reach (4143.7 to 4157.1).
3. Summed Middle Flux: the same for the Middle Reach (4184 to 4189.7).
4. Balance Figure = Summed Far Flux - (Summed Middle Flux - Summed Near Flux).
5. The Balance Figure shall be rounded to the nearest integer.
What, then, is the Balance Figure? 105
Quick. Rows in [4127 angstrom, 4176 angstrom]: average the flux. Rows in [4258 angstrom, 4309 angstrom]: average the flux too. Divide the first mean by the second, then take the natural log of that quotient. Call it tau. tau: 0.00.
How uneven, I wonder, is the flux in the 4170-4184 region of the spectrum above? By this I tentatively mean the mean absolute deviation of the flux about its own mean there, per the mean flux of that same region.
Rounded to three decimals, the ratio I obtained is 0.050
